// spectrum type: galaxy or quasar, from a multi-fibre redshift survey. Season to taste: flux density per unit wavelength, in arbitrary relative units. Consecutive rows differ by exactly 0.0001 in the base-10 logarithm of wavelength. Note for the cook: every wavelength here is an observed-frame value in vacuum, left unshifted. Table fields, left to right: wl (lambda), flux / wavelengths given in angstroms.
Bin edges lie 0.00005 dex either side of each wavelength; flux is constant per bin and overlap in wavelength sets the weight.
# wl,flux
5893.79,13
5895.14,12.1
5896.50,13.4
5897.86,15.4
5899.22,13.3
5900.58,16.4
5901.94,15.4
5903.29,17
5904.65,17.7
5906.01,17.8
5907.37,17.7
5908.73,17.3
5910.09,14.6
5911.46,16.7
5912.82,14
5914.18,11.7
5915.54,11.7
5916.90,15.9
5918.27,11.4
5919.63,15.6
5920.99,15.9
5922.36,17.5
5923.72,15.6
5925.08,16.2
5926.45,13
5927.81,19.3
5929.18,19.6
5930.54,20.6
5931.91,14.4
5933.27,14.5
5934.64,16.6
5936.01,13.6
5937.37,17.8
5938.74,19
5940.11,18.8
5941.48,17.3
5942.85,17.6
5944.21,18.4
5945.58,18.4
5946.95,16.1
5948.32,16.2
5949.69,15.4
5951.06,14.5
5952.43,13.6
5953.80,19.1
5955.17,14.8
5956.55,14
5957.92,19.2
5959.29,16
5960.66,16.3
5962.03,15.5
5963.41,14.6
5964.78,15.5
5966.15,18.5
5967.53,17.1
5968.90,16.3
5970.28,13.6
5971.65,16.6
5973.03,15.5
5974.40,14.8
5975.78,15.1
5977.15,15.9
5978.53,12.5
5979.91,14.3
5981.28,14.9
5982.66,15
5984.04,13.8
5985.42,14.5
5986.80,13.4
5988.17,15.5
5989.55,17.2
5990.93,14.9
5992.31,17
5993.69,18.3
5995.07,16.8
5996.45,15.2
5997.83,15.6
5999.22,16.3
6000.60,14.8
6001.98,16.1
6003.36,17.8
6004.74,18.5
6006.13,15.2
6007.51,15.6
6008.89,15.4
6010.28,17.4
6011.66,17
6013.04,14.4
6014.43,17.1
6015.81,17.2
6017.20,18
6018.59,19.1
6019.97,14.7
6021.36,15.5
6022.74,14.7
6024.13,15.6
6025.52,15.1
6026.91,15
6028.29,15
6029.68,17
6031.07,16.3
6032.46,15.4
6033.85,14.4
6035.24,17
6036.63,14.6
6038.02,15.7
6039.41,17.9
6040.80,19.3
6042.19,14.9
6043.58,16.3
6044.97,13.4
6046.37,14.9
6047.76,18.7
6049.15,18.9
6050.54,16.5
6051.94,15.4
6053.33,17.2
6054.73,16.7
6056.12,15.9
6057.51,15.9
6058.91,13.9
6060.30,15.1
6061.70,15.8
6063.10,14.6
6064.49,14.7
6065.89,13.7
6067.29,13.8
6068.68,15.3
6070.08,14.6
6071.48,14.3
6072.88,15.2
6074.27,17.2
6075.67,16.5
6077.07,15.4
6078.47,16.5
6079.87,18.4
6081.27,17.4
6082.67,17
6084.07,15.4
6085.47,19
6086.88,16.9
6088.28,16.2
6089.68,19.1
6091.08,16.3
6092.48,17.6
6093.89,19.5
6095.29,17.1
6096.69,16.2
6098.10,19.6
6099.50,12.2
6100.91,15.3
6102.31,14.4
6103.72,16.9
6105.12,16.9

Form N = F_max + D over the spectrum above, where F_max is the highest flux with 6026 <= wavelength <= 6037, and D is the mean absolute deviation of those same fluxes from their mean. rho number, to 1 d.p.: 17.9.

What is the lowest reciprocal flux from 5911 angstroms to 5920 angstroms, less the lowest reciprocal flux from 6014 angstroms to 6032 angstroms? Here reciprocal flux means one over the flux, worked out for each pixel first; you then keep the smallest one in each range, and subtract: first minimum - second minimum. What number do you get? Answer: 0.008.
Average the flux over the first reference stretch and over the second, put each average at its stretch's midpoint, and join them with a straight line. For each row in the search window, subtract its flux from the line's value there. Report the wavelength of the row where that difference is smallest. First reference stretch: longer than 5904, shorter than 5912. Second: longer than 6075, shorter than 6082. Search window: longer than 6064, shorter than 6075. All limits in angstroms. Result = 6074.27 angstroms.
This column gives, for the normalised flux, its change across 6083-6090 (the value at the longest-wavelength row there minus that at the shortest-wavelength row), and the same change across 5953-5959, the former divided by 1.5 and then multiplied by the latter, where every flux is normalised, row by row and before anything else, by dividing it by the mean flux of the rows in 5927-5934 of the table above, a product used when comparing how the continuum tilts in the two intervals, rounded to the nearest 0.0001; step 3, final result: 0.0008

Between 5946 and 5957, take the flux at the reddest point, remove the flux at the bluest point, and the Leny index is -2.1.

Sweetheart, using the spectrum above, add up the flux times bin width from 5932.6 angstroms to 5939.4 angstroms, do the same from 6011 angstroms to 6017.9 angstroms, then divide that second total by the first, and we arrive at 1.04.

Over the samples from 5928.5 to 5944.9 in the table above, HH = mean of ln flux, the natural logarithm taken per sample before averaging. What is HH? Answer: 2.85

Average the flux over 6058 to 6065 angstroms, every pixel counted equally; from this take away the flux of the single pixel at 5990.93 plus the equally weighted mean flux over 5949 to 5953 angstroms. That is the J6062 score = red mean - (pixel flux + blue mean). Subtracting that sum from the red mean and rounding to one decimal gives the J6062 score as -14.6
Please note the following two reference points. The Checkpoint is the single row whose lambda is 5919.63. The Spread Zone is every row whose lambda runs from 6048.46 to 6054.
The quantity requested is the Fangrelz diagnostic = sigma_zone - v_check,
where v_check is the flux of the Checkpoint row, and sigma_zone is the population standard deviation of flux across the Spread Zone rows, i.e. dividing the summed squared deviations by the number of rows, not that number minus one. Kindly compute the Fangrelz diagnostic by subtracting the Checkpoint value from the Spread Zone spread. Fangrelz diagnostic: -14.3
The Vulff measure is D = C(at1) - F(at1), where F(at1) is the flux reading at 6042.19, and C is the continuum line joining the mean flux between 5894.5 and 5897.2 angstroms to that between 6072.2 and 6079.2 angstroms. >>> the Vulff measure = 0.6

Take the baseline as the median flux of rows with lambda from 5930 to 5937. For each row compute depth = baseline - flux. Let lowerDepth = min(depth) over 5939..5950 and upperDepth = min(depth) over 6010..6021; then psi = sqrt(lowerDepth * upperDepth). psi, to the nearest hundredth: 4.45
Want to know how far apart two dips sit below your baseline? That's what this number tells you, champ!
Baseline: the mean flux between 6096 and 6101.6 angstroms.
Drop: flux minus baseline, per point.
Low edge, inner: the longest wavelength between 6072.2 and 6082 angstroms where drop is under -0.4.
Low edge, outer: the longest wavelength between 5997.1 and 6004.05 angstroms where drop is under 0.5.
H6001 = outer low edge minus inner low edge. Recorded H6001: -75.1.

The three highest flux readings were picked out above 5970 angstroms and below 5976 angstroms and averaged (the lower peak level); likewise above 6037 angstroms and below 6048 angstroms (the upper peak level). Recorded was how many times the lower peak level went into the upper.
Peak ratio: 1.18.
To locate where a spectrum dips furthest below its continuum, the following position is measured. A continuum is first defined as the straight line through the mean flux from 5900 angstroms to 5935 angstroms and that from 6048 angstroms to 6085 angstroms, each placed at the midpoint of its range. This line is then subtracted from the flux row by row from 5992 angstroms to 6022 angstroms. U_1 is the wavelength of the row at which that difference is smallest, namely 6013.04 angstroms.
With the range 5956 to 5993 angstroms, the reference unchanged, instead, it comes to 5978.53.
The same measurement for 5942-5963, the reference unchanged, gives 5952.43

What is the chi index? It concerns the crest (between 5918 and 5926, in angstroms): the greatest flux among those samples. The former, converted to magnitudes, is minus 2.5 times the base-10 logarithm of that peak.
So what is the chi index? -3.11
